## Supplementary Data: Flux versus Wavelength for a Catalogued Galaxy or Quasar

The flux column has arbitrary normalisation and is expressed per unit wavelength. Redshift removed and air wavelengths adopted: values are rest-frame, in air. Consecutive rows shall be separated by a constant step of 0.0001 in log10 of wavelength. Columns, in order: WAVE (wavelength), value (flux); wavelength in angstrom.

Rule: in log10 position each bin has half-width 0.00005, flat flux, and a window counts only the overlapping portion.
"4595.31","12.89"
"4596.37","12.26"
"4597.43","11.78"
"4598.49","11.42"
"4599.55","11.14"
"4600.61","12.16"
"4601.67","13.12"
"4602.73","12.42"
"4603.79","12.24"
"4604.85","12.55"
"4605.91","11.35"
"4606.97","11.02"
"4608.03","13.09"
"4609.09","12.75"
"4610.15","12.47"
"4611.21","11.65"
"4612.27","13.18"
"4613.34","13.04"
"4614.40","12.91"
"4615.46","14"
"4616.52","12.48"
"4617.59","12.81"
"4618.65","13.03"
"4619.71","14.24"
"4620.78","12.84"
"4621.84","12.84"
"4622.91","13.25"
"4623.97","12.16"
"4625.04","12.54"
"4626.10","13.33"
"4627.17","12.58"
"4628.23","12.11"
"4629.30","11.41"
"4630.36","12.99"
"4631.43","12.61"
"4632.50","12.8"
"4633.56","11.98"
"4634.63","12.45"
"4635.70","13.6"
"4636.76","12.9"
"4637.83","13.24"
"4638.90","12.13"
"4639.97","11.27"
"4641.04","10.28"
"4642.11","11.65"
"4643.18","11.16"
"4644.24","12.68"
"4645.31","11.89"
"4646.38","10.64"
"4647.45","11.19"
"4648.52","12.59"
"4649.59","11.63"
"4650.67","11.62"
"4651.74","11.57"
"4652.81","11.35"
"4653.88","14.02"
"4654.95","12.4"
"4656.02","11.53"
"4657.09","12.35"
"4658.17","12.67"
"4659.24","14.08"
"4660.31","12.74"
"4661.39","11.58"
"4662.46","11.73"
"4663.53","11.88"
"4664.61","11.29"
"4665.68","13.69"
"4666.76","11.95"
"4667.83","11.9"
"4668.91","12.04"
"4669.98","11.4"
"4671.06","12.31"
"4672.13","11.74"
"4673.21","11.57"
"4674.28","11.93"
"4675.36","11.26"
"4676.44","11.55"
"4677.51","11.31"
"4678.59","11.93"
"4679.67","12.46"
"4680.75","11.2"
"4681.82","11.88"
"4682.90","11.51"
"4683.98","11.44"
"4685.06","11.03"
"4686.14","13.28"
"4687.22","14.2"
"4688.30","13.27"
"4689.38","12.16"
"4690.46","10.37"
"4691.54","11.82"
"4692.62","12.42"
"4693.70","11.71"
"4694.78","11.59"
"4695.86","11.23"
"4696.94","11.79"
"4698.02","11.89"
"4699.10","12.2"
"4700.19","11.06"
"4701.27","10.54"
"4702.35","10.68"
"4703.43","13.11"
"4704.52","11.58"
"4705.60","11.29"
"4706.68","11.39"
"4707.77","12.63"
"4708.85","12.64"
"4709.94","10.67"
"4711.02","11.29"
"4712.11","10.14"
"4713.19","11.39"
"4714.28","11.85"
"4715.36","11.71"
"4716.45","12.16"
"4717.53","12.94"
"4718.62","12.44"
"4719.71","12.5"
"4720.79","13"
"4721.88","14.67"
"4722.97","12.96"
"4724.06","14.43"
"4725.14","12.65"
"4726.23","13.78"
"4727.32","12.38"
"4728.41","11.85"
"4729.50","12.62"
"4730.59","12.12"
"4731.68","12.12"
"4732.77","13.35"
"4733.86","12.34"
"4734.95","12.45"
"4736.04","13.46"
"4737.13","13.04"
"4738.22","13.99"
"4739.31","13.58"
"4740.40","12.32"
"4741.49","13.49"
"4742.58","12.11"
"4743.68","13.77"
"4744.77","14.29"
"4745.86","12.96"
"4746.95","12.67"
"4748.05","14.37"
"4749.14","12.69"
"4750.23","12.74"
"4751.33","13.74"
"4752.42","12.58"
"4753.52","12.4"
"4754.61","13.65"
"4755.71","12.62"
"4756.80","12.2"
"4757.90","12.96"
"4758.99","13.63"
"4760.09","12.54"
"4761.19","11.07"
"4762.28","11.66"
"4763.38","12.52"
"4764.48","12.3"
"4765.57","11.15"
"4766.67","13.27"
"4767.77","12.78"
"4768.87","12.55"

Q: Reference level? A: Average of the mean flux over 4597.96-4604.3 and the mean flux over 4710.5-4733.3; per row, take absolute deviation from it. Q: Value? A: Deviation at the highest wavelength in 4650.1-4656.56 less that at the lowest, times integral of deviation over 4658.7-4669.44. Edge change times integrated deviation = 1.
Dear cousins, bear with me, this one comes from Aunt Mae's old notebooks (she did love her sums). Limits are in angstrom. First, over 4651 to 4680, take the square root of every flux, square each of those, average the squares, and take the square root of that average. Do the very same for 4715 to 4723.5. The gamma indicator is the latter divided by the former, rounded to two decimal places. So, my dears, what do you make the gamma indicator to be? 1.03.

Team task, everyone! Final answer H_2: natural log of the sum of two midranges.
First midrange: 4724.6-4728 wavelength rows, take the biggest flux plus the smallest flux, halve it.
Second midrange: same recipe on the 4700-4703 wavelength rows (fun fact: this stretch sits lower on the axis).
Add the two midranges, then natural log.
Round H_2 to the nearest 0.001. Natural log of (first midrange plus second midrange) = 3.173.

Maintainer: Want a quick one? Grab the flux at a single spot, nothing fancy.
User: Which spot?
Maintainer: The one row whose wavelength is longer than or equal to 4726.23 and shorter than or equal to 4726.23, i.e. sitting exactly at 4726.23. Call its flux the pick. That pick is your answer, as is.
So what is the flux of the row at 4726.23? 13.78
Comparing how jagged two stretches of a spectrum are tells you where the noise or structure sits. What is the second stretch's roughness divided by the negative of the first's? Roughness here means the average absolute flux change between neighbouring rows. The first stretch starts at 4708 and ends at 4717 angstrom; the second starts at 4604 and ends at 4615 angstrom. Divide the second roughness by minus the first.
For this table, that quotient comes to -0.88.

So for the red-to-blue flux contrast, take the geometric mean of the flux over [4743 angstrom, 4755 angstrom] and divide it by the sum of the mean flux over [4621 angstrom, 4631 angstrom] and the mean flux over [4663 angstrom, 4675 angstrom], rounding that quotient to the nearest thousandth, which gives 0.539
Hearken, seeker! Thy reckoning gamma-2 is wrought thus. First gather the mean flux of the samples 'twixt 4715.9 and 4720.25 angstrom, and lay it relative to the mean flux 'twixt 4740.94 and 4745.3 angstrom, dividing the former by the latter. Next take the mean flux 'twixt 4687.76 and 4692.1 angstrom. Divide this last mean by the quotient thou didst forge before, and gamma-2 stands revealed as 12.8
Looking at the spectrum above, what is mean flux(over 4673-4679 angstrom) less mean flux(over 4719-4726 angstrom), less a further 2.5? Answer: -4.3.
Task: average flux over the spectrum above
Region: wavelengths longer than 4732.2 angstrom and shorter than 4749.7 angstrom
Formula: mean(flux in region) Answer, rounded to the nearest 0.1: 13.2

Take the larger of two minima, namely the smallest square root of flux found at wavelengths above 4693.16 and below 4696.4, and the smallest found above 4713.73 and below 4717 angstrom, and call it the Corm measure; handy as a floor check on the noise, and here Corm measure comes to 3.42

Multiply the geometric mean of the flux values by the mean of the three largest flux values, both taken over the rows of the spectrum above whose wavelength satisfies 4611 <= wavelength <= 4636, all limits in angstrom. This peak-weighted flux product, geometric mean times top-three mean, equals 178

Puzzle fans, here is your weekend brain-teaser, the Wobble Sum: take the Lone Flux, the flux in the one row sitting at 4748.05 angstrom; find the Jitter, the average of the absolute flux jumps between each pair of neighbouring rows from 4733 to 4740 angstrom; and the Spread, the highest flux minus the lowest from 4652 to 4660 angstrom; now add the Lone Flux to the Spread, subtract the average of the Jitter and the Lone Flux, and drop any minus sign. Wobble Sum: 9.6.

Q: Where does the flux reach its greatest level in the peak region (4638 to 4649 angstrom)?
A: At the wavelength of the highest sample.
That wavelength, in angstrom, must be 4644.24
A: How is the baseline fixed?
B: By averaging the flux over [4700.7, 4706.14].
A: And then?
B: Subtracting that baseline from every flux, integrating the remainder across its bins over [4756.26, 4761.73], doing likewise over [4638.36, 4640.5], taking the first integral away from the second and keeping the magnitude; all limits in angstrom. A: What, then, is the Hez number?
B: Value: 5.1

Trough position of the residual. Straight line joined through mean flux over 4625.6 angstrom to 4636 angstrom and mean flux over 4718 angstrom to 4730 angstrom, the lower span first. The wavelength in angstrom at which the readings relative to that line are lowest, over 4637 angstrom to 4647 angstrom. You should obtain 4641.04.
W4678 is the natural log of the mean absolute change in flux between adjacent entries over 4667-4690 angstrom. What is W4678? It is -0.42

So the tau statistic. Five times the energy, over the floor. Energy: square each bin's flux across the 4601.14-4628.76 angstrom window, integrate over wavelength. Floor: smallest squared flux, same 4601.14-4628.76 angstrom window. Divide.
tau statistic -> 184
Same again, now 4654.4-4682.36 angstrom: 161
